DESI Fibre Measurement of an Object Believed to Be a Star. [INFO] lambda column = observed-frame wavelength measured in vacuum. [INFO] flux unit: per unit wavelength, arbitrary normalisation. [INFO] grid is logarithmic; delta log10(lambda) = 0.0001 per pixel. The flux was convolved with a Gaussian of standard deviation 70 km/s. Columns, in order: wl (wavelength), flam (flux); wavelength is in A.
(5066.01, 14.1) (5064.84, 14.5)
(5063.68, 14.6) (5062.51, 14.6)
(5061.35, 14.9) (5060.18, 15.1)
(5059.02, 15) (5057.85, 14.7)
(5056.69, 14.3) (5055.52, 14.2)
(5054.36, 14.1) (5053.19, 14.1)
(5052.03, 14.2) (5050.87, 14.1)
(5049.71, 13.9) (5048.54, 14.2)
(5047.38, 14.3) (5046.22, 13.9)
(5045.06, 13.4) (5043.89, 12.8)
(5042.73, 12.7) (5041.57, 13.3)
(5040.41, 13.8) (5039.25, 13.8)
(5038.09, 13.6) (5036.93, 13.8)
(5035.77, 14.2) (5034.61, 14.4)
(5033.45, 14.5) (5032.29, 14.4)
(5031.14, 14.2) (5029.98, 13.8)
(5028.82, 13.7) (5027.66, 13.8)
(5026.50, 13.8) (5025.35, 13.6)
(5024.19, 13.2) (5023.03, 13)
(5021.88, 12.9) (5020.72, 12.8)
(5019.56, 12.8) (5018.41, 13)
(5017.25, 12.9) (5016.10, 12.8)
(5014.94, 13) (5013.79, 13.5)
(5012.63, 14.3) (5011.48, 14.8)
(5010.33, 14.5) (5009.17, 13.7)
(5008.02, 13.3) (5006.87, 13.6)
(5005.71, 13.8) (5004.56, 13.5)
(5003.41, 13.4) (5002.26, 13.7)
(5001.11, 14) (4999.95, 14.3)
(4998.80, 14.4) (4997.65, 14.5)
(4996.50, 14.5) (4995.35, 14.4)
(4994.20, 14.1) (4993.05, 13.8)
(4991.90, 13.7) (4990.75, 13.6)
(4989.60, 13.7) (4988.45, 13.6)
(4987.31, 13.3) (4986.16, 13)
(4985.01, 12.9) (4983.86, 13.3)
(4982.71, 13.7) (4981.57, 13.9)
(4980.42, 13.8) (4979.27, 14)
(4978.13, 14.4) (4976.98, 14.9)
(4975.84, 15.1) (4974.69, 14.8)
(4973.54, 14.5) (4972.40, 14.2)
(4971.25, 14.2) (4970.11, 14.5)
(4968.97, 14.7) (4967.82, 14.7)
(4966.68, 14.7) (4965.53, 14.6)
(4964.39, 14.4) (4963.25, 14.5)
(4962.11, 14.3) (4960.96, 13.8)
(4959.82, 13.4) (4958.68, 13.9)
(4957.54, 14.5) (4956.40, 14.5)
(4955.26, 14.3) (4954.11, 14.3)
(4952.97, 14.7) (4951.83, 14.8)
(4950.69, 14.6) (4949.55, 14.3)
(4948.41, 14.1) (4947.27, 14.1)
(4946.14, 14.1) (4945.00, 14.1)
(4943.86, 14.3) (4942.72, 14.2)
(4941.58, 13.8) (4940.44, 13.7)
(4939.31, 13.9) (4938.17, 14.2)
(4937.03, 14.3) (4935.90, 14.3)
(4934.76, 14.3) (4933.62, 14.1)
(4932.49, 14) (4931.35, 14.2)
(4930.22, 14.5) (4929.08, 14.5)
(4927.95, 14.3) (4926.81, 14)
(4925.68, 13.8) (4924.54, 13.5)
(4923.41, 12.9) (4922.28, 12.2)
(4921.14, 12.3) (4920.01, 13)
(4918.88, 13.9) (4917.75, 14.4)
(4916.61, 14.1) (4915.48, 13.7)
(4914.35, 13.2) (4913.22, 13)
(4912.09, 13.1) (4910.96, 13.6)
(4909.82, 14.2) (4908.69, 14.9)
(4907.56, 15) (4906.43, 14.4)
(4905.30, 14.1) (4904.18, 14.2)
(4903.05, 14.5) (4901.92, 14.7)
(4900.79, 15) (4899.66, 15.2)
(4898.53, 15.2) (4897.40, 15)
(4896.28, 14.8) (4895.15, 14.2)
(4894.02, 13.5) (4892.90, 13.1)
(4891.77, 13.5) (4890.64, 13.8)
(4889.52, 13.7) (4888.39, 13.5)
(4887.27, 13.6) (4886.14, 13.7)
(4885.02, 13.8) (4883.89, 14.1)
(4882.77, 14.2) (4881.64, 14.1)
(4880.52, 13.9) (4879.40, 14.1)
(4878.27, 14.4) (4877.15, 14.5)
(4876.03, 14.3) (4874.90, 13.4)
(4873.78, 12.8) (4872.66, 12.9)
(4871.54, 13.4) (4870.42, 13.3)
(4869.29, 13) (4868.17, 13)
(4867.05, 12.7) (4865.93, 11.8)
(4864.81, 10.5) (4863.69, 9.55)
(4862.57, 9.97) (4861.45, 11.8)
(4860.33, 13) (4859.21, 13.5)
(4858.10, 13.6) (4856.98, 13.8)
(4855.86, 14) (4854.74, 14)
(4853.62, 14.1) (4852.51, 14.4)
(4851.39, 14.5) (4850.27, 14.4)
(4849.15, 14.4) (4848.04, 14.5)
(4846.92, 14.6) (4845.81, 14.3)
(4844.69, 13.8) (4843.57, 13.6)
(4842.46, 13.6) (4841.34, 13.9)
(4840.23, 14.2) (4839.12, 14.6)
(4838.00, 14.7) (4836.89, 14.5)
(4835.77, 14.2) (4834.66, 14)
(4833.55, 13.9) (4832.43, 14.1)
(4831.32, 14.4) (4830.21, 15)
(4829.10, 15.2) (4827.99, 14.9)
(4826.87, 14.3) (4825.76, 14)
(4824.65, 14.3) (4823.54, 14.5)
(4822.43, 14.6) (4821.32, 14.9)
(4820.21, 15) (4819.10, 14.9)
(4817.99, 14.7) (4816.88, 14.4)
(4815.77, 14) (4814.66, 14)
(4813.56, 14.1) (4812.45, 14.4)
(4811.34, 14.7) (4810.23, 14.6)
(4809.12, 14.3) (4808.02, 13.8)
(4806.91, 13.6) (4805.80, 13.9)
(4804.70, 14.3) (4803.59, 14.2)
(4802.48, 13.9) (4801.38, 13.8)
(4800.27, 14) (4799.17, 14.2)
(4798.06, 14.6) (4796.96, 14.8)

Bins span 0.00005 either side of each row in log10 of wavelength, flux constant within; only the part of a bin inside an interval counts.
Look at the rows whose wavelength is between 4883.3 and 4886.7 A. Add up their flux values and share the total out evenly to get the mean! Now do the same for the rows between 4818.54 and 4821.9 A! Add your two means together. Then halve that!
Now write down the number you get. 14.4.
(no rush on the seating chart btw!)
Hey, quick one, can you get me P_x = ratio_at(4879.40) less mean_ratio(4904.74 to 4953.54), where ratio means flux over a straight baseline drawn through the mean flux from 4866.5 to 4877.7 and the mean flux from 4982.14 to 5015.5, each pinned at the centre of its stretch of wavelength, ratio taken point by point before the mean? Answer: 0.02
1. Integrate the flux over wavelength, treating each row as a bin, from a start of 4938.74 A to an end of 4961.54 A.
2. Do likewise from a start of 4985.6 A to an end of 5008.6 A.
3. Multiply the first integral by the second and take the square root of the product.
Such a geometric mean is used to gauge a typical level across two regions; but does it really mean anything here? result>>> 320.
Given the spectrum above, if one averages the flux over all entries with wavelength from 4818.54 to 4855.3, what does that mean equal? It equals 14.4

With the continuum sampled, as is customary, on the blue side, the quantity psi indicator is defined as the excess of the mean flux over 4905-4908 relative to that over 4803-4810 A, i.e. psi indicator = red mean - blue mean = 0.48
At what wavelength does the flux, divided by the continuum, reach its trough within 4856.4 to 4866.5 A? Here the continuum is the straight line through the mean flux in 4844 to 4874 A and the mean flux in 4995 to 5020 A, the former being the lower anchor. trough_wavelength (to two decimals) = 4863.69 A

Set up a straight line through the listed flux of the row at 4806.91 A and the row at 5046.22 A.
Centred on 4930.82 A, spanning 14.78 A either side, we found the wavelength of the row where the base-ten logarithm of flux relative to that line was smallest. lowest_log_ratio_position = 4922.28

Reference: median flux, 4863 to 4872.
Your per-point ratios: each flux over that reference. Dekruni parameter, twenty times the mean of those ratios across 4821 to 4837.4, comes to 22.5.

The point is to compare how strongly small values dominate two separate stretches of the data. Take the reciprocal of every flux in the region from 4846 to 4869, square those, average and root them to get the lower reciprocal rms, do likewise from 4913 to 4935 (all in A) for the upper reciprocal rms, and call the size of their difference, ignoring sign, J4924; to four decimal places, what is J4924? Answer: 0.0050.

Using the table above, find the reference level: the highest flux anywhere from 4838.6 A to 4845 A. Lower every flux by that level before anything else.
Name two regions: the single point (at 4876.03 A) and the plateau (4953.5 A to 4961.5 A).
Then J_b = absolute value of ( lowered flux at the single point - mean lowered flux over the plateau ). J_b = 0.20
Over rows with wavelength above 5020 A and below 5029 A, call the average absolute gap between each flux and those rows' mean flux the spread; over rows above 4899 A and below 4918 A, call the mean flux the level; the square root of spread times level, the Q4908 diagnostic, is 2.31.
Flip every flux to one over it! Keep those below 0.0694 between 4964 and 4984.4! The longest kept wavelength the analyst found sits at 4976.98 A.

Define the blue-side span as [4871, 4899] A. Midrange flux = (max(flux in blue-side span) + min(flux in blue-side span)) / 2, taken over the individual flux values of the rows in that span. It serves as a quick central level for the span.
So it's 14.0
